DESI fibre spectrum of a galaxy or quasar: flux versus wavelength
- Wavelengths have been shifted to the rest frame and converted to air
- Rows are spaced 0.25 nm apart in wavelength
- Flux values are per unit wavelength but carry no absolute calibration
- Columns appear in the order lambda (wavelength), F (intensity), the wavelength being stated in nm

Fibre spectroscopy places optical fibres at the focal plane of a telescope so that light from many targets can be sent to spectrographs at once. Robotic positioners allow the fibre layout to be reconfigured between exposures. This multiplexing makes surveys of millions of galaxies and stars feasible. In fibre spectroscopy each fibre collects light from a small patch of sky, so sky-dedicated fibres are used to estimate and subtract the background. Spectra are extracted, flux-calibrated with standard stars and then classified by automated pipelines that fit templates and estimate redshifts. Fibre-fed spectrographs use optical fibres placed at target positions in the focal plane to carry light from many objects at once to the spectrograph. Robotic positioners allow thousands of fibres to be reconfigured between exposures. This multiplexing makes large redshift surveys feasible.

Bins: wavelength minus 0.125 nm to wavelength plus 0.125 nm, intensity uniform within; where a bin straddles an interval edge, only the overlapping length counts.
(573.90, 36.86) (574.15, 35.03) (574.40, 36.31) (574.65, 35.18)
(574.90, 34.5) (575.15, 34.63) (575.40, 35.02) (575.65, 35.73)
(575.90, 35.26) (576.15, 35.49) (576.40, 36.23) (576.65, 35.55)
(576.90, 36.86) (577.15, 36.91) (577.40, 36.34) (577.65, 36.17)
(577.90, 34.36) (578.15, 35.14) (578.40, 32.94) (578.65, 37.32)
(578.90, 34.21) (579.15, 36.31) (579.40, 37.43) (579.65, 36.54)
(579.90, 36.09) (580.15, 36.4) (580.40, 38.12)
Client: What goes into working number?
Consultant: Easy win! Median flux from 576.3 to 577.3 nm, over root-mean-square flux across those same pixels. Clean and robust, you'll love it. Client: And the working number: 1.00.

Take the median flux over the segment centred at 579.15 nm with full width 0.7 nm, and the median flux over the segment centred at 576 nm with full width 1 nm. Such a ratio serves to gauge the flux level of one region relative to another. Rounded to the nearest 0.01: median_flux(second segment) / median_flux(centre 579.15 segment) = 0.98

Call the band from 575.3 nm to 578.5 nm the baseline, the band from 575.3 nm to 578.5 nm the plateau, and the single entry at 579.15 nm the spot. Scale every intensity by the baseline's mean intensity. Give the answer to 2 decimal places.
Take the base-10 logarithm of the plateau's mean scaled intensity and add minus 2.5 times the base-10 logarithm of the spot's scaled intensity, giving -0.02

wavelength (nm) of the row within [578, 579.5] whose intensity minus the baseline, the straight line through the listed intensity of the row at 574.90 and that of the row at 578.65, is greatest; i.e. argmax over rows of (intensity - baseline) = 578.65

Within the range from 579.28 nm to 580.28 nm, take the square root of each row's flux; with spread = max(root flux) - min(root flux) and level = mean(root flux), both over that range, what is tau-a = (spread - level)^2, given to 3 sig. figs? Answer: 35.3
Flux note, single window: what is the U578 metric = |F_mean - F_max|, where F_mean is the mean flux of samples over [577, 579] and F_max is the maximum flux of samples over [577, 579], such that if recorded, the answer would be 1.9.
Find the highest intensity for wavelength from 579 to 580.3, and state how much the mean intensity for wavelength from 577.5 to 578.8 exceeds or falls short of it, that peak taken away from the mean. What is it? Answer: -2.24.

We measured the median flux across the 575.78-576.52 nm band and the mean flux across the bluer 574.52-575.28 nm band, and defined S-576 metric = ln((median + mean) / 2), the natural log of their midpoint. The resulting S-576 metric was 3.56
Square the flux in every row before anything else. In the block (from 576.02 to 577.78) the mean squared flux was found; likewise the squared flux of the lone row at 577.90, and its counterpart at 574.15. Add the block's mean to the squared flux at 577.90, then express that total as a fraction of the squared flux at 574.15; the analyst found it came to 2.03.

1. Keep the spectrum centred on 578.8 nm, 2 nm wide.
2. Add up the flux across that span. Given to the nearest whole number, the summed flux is 284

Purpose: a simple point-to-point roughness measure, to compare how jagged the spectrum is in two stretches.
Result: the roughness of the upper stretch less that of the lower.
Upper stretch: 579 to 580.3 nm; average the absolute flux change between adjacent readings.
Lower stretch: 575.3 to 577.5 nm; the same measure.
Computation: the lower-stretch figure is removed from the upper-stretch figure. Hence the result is 0.10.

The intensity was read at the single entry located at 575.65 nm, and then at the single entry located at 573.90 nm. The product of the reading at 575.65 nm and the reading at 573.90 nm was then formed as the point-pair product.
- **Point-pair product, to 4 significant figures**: 1317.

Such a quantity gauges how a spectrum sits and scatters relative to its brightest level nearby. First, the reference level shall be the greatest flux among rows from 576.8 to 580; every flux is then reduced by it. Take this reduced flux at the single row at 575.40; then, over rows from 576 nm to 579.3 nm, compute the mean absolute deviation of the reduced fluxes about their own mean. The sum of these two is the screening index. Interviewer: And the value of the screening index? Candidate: -1.43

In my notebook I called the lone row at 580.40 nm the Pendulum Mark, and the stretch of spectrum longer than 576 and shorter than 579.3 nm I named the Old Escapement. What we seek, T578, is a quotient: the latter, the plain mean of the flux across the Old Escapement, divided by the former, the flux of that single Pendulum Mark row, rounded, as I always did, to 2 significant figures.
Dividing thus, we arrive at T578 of 0.94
